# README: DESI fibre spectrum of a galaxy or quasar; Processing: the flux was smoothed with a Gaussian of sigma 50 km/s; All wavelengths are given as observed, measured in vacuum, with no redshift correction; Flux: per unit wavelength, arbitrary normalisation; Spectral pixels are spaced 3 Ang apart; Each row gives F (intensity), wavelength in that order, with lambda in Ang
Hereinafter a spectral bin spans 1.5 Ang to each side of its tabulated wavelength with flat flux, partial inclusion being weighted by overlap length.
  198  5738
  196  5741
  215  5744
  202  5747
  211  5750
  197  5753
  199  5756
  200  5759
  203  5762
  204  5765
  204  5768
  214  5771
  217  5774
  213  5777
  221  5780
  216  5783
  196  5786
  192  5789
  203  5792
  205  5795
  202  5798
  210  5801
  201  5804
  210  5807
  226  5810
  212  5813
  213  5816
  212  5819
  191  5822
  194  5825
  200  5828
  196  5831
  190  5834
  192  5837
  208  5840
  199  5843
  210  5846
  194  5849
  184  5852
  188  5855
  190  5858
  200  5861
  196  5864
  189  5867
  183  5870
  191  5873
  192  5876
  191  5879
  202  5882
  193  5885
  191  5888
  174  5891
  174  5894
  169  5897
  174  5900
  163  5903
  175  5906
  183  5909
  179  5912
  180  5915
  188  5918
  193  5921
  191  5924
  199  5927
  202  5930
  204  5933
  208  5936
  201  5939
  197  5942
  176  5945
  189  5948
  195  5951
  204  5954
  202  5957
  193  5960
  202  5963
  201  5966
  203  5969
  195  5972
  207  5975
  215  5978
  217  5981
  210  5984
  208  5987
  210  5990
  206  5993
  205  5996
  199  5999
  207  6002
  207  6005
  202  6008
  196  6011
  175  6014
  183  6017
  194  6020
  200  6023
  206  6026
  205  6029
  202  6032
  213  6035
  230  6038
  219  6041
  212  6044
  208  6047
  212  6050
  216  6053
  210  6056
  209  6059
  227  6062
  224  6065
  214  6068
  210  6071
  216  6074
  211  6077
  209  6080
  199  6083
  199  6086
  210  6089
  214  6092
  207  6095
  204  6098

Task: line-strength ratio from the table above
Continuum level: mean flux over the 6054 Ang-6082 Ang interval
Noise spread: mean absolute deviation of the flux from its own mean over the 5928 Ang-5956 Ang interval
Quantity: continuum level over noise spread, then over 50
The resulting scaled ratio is 0.60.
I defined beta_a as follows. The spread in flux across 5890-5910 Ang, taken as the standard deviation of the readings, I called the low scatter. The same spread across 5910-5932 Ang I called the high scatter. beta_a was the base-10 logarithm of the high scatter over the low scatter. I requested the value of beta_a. 0.16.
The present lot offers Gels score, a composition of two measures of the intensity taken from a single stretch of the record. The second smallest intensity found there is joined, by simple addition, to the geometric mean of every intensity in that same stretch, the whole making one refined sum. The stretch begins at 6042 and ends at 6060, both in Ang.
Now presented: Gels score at 420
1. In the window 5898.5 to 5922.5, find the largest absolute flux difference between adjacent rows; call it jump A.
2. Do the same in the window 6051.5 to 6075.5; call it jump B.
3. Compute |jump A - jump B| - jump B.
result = -12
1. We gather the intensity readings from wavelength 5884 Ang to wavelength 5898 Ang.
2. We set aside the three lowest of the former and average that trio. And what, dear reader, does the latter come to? 172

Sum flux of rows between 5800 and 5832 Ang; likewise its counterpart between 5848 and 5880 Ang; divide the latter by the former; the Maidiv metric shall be 0.93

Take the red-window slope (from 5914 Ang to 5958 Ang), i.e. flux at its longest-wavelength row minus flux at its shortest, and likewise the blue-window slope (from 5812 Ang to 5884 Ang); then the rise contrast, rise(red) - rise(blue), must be 32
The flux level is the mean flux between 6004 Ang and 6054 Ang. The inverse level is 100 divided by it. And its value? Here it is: 0.49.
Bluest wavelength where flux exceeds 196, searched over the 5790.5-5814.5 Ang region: 5792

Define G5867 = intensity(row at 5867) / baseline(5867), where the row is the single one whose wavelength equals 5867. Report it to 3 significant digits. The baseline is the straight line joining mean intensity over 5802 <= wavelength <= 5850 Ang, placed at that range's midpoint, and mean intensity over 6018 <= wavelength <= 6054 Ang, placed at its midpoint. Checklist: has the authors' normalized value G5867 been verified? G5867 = 0.925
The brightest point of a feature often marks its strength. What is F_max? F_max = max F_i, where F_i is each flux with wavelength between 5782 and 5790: 216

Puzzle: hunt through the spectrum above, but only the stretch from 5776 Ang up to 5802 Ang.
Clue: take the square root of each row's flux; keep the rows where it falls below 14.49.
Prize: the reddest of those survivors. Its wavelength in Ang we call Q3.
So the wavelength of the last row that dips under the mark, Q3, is 5798 Ang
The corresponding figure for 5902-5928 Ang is 5927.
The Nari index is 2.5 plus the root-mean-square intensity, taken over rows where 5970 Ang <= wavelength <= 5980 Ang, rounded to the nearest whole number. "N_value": 208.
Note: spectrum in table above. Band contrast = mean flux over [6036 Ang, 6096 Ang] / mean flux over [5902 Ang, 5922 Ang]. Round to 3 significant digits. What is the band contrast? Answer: 1.18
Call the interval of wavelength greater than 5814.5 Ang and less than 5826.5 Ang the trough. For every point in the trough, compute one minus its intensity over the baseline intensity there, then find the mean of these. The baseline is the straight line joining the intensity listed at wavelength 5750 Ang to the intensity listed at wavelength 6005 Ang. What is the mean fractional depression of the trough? 0.035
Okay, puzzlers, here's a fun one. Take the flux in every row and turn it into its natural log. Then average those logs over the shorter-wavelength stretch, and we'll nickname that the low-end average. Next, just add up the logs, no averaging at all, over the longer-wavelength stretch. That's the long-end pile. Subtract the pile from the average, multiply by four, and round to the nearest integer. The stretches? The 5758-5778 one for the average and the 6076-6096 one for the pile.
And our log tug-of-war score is -128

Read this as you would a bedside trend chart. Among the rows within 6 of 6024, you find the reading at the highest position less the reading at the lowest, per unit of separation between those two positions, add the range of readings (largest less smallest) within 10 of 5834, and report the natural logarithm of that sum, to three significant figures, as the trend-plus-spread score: 2.96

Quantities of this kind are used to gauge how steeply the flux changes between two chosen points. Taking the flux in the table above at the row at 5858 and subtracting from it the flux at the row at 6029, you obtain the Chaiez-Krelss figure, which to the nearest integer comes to -15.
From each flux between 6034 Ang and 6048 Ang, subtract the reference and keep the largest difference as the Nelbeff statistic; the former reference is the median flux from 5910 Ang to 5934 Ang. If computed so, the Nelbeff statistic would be 38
